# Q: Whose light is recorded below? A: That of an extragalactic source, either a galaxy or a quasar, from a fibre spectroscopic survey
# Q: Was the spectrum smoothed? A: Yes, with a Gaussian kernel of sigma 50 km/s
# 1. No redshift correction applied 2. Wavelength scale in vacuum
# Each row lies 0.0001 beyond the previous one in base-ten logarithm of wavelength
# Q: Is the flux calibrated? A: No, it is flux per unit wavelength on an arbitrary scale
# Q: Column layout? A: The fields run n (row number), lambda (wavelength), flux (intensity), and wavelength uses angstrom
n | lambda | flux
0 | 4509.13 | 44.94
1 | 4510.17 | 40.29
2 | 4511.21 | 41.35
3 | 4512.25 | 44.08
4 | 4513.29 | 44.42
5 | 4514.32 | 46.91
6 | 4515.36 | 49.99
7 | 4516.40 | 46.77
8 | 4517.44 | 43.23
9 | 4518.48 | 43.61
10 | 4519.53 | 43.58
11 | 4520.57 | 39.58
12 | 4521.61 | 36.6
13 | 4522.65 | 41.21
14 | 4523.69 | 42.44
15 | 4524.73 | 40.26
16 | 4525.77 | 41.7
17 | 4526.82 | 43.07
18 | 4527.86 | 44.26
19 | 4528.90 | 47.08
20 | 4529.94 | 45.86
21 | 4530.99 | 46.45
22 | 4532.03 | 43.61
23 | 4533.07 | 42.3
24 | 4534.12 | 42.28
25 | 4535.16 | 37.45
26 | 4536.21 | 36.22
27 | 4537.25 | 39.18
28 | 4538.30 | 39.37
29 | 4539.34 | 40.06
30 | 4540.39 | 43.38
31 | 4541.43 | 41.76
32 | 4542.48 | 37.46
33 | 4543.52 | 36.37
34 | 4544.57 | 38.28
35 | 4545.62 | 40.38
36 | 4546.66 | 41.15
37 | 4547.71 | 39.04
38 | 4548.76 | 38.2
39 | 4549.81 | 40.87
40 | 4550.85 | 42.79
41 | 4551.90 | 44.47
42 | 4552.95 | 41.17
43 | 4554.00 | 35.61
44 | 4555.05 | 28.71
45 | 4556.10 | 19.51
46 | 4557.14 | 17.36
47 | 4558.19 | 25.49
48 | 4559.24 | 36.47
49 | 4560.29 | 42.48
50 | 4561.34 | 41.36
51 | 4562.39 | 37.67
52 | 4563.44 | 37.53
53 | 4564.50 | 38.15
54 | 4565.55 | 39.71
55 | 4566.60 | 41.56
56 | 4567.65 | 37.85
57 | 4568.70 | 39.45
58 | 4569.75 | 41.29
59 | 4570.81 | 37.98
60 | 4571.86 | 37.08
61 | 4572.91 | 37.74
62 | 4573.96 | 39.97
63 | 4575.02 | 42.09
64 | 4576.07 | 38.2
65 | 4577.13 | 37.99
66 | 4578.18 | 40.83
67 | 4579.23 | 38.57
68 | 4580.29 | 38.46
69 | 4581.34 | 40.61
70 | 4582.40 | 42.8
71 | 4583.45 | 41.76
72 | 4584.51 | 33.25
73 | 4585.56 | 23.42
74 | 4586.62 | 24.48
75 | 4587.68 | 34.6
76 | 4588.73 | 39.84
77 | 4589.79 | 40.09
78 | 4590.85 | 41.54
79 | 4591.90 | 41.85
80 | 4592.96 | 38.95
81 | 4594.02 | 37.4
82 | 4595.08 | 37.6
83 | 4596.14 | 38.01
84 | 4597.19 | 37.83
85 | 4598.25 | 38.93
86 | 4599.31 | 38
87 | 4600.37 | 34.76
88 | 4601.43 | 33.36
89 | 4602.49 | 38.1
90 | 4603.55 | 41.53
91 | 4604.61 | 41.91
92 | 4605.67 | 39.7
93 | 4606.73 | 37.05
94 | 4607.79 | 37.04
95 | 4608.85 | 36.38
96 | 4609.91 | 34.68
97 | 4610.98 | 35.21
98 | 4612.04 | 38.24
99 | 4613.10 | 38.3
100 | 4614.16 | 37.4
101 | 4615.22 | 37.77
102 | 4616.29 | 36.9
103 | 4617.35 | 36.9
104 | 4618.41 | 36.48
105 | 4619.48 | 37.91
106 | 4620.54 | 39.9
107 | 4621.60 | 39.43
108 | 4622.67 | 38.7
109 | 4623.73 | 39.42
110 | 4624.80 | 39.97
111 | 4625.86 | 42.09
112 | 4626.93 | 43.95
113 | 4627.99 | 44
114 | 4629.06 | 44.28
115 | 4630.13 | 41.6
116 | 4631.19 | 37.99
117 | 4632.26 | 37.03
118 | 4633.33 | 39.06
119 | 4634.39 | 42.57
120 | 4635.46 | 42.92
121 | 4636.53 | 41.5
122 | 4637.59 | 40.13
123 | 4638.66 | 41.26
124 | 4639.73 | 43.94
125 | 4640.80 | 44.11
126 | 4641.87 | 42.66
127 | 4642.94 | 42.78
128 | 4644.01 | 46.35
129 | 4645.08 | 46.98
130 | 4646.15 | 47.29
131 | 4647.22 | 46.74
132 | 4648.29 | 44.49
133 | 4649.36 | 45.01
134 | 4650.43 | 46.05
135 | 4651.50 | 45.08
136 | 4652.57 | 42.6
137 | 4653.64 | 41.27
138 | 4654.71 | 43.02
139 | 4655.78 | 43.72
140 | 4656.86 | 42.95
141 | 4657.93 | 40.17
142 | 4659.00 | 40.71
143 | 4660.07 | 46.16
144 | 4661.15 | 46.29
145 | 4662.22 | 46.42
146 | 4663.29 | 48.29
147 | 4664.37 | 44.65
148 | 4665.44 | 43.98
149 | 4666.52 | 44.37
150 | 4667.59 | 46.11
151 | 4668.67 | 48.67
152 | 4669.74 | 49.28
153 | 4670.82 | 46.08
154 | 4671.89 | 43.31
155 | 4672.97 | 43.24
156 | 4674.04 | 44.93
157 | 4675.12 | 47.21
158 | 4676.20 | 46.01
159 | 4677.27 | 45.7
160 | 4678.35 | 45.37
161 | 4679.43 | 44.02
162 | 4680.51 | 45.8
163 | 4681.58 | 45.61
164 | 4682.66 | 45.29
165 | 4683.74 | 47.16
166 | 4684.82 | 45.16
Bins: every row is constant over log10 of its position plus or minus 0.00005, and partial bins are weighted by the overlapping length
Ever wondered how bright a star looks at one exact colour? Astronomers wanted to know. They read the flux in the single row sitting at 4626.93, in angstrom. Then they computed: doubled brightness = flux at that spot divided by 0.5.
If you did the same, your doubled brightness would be 88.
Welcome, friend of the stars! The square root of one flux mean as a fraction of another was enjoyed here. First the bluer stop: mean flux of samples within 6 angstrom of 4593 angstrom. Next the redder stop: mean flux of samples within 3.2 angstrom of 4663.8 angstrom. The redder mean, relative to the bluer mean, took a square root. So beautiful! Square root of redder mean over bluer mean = 1.09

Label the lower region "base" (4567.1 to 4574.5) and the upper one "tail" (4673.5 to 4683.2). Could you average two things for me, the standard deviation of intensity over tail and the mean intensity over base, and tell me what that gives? 19.8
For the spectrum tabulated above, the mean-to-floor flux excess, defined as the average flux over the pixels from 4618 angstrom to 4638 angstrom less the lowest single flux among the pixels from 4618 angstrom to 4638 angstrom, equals 4.0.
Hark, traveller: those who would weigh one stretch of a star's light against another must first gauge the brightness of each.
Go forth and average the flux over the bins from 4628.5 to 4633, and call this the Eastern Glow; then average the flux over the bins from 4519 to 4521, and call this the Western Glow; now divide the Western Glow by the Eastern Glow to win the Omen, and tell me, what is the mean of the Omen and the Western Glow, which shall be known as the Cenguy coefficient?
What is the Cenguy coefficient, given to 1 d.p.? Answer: 21.3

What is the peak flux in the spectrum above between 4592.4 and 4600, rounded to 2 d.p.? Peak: 38.95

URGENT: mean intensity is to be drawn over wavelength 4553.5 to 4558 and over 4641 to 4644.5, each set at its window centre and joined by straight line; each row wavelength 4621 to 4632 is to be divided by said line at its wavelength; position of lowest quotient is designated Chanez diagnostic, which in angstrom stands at 4631.19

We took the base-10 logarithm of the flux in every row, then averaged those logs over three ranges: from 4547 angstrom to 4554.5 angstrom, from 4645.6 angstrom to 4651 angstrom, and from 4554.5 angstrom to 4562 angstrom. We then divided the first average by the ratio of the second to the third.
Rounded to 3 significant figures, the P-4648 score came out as 1.41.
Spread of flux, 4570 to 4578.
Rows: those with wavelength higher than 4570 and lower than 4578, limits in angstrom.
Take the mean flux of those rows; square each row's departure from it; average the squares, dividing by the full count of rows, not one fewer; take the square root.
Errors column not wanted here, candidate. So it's 1.6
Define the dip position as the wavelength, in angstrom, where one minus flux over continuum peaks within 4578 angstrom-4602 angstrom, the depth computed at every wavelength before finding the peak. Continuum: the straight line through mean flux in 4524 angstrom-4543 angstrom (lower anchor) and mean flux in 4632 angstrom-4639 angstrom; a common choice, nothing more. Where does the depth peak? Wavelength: 4585.56 angstrom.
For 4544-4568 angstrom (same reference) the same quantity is 4557.14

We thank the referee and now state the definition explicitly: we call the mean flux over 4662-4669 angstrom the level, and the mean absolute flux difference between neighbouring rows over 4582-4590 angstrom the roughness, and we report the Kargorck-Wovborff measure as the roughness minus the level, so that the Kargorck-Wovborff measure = -41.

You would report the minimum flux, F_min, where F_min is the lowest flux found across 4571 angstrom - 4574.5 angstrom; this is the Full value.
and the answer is 37.08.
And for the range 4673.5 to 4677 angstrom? 44.93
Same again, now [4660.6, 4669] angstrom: 43.98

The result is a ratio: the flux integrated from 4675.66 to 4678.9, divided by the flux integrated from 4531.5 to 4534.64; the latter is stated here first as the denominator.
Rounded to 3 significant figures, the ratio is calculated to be 1.10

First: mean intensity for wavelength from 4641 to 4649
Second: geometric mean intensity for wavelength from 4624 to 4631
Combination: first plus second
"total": 87.9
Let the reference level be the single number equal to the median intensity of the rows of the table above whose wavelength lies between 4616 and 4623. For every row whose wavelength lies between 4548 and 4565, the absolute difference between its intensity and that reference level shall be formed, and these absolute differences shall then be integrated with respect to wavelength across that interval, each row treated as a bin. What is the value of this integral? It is 96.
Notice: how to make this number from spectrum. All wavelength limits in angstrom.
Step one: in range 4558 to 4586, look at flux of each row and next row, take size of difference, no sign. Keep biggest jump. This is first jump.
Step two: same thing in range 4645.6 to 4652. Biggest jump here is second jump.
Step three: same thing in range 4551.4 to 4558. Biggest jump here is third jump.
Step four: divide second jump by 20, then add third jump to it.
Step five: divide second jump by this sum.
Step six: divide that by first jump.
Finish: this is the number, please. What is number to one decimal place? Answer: 0.0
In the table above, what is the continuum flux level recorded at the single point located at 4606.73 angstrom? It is 37.05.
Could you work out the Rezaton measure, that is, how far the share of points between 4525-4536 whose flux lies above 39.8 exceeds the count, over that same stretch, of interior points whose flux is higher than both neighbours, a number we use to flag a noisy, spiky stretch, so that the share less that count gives -1.10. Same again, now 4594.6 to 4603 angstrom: -2.00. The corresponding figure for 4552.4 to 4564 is -0.73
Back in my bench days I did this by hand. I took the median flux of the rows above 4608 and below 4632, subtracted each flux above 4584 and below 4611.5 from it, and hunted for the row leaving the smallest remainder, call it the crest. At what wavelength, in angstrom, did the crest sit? 4604.61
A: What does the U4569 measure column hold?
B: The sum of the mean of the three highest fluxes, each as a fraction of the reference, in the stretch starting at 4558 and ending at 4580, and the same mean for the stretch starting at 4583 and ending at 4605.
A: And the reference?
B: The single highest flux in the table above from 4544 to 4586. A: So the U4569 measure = 1.89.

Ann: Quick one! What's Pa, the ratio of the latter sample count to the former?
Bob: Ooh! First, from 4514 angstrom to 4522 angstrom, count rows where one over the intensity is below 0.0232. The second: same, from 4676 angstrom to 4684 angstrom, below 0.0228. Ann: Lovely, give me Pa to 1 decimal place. 1.3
